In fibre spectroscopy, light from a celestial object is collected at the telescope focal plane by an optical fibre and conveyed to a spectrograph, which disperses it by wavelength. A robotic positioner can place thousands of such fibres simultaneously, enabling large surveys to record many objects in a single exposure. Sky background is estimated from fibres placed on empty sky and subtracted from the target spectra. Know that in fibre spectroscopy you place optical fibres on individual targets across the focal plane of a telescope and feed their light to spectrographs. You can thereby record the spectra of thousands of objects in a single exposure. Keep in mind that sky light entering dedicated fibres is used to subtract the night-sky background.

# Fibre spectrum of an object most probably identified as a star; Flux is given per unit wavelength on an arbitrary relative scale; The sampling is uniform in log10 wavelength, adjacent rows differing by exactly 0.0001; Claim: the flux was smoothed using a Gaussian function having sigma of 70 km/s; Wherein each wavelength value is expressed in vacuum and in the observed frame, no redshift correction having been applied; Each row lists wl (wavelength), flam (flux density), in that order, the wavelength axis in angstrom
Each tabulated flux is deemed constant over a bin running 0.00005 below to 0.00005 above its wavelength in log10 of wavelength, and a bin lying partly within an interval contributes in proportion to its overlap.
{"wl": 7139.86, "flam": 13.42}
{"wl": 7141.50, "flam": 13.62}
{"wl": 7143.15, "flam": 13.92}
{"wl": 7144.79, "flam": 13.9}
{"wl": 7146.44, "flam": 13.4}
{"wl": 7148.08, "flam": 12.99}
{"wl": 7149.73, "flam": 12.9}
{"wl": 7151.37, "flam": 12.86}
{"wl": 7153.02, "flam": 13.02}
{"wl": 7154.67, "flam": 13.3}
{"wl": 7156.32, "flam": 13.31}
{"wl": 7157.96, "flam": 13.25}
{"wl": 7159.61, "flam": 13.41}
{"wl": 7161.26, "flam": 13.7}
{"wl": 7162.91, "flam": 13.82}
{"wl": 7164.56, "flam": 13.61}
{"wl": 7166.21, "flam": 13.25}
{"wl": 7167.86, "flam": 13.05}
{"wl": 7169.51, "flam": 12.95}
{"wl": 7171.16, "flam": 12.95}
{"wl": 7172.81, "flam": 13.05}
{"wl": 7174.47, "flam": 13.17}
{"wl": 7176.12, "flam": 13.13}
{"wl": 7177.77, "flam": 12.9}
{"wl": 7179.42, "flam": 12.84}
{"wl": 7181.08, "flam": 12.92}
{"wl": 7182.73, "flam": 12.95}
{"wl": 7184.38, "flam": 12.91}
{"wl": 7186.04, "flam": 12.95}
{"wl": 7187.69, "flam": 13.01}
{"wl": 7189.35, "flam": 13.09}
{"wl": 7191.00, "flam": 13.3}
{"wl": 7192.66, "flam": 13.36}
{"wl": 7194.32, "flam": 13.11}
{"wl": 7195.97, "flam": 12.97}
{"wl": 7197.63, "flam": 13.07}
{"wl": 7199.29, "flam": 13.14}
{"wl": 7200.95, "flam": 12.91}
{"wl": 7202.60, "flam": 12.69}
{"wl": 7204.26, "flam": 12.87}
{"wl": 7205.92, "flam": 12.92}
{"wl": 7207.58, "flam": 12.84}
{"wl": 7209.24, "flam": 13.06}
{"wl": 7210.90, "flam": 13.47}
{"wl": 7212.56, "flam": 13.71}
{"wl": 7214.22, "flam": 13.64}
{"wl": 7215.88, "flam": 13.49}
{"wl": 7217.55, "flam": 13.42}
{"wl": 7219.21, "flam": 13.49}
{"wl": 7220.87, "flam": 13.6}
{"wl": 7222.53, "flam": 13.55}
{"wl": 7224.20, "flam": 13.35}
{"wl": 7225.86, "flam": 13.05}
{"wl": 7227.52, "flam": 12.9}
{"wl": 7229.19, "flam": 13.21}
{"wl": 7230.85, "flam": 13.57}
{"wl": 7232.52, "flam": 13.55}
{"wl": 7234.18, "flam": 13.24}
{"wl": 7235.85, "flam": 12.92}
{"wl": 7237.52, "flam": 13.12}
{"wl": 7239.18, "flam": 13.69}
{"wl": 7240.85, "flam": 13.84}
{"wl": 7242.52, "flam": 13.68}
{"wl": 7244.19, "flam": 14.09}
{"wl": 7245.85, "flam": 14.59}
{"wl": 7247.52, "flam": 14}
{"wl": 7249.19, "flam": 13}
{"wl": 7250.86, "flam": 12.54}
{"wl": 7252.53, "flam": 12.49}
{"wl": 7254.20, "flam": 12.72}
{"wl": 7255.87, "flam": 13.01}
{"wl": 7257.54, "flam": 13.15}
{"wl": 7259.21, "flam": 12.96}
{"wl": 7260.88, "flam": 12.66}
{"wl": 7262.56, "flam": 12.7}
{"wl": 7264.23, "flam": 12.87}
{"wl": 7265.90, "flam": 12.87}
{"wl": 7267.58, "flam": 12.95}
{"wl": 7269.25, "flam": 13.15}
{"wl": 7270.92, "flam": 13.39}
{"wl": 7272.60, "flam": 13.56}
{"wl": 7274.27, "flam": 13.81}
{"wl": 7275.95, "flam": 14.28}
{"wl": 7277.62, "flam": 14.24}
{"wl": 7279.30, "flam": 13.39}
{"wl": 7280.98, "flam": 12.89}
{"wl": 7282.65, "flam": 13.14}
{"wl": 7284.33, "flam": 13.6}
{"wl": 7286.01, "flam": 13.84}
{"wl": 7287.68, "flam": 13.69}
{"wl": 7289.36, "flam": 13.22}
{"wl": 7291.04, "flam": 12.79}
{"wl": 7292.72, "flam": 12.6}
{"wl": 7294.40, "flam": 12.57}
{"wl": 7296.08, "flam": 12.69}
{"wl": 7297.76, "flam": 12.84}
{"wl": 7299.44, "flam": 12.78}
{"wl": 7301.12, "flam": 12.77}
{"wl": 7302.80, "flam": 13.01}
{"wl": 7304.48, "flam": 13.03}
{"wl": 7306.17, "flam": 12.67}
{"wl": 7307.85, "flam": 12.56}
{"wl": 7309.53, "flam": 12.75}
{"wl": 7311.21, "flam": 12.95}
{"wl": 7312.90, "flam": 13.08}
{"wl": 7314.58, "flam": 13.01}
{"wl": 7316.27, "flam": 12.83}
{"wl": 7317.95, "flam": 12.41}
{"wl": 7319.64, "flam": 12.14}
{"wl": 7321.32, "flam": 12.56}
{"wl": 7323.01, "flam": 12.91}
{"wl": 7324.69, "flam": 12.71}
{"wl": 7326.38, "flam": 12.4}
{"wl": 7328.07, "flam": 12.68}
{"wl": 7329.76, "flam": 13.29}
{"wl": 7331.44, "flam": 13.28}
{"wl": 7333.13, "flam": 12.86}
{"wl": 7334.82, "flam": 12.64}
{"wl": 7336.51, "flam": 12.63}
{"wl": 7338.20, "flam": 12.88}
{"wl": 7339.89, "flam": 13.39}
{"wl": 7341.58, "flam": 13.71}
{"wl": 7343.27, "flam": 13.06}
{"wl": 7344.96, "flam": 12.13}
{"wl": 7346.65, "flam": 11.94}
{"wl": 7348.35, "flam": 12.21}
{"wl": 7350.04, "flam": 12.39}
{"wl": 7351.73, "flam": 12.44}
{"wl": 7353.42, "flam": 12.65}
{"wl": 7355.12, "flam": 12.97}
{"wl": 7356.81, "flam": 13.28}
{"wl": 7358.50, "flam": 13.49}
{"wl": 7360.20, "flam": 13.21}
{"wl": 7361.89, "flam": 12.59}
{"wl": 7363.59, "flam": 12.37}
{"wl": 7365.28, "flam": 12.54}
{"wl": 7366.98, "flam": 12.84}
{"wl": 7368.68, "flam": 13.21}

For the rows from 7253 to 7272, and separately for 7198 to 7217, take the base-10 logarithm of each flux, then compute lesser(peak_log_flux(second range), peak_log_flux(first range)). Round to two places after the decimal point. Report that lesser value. 1.13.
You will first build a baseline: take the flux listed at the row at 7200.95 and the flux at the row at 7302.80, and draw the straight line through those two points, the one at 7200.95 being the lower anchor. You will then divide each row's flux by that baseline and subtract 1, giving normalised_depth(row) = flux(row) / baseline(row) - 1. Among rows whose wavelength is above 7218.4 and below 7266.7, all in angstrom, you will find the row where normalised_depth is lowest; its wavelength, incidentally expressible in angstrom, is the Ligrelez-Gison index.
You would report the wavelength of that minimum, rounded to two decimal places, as 7252.53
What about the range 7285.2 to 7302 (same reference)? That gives 7294.40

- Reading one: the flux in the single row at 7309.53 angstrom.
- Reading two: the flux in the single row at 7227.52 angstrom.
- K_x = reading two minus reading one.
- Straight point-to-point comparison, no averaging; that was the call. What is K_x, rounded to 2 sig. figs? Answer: 0.15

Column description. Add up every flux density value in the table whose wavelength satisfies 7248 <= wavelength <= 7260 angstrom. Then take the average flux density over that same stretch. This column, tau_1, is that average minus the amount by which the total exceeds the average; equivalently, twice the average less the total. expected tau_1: -64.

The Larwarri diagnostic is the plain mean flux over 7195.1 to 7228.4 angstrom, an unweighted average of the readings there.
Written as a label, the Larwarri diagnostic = 13.21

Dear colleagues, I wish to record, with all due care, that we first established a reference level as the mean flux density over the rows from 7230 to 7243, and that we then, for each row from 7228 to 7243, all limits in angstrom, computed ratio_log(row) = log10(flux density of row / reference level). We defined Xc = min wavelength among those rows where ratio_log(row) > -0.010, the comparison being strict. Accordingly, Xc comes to 7229.19 angstrom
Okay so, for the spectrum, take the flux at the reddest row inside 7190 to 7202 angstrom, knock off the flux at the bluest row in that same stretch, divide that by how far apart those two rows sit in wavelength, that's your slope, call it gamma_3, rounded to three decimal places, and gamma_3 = -0.039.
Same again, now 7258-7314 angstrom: 0.002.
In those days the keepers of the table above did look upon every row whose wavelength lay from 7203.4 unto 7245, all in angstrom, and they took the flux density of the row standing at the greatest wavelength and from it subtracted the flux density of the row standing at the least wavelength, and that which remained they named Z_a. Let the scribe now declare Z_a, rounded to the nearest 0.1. 1.2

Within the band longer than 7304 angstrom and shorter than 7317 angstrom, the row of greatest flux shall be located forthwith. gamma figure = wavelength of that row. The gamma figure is 7312.90 angstrom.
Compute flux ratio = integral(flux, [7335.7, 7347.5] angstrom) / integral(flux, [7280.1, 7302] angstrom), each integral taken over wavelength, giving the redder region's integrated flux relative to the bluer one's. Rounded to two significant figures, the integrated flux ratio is 0.53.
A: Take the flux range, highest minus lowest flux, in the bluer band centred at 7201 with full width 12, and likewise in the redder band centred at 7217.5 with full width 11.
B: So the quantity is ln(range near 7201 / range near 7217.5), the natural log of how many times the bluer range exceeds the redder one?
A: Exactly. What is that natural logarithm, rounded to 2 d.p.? 0.44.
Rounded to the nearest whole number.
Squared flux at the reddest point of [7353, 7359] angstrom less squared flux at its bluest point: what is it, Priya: 22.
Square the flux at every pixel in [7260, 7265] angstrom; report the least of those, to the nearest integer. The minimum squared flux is 160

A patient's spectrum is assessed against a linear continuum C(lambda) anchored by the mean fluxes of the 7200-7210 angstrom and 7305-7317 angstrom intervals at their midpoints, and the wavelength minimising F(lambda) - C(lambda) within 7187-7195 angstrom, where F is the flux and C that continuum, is 7187.69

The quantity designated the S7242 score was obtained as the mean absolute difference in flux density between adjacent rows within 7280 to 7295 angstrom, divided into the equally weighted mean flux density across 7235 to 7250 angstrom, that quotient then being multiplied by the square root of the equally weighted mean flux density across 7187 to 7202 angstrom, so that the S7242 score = 178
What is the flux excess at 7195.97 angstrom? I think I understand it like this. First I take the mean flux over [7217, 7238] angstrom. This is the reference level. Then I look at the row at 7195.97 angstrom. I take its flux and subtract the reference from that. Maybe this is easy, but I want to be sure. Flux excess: -0.34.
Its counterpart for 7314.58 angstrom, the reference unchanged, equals -0.30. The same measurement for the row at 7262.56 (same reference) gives -0.61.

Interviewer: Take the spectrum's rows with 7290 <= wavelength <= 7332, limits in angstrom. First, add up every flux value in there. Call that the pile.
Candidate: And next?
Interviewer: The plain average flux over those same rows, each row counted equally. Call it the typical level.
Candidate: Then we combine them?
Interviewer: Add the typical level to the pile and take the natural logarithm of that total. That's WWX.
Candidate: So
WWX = 5.81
